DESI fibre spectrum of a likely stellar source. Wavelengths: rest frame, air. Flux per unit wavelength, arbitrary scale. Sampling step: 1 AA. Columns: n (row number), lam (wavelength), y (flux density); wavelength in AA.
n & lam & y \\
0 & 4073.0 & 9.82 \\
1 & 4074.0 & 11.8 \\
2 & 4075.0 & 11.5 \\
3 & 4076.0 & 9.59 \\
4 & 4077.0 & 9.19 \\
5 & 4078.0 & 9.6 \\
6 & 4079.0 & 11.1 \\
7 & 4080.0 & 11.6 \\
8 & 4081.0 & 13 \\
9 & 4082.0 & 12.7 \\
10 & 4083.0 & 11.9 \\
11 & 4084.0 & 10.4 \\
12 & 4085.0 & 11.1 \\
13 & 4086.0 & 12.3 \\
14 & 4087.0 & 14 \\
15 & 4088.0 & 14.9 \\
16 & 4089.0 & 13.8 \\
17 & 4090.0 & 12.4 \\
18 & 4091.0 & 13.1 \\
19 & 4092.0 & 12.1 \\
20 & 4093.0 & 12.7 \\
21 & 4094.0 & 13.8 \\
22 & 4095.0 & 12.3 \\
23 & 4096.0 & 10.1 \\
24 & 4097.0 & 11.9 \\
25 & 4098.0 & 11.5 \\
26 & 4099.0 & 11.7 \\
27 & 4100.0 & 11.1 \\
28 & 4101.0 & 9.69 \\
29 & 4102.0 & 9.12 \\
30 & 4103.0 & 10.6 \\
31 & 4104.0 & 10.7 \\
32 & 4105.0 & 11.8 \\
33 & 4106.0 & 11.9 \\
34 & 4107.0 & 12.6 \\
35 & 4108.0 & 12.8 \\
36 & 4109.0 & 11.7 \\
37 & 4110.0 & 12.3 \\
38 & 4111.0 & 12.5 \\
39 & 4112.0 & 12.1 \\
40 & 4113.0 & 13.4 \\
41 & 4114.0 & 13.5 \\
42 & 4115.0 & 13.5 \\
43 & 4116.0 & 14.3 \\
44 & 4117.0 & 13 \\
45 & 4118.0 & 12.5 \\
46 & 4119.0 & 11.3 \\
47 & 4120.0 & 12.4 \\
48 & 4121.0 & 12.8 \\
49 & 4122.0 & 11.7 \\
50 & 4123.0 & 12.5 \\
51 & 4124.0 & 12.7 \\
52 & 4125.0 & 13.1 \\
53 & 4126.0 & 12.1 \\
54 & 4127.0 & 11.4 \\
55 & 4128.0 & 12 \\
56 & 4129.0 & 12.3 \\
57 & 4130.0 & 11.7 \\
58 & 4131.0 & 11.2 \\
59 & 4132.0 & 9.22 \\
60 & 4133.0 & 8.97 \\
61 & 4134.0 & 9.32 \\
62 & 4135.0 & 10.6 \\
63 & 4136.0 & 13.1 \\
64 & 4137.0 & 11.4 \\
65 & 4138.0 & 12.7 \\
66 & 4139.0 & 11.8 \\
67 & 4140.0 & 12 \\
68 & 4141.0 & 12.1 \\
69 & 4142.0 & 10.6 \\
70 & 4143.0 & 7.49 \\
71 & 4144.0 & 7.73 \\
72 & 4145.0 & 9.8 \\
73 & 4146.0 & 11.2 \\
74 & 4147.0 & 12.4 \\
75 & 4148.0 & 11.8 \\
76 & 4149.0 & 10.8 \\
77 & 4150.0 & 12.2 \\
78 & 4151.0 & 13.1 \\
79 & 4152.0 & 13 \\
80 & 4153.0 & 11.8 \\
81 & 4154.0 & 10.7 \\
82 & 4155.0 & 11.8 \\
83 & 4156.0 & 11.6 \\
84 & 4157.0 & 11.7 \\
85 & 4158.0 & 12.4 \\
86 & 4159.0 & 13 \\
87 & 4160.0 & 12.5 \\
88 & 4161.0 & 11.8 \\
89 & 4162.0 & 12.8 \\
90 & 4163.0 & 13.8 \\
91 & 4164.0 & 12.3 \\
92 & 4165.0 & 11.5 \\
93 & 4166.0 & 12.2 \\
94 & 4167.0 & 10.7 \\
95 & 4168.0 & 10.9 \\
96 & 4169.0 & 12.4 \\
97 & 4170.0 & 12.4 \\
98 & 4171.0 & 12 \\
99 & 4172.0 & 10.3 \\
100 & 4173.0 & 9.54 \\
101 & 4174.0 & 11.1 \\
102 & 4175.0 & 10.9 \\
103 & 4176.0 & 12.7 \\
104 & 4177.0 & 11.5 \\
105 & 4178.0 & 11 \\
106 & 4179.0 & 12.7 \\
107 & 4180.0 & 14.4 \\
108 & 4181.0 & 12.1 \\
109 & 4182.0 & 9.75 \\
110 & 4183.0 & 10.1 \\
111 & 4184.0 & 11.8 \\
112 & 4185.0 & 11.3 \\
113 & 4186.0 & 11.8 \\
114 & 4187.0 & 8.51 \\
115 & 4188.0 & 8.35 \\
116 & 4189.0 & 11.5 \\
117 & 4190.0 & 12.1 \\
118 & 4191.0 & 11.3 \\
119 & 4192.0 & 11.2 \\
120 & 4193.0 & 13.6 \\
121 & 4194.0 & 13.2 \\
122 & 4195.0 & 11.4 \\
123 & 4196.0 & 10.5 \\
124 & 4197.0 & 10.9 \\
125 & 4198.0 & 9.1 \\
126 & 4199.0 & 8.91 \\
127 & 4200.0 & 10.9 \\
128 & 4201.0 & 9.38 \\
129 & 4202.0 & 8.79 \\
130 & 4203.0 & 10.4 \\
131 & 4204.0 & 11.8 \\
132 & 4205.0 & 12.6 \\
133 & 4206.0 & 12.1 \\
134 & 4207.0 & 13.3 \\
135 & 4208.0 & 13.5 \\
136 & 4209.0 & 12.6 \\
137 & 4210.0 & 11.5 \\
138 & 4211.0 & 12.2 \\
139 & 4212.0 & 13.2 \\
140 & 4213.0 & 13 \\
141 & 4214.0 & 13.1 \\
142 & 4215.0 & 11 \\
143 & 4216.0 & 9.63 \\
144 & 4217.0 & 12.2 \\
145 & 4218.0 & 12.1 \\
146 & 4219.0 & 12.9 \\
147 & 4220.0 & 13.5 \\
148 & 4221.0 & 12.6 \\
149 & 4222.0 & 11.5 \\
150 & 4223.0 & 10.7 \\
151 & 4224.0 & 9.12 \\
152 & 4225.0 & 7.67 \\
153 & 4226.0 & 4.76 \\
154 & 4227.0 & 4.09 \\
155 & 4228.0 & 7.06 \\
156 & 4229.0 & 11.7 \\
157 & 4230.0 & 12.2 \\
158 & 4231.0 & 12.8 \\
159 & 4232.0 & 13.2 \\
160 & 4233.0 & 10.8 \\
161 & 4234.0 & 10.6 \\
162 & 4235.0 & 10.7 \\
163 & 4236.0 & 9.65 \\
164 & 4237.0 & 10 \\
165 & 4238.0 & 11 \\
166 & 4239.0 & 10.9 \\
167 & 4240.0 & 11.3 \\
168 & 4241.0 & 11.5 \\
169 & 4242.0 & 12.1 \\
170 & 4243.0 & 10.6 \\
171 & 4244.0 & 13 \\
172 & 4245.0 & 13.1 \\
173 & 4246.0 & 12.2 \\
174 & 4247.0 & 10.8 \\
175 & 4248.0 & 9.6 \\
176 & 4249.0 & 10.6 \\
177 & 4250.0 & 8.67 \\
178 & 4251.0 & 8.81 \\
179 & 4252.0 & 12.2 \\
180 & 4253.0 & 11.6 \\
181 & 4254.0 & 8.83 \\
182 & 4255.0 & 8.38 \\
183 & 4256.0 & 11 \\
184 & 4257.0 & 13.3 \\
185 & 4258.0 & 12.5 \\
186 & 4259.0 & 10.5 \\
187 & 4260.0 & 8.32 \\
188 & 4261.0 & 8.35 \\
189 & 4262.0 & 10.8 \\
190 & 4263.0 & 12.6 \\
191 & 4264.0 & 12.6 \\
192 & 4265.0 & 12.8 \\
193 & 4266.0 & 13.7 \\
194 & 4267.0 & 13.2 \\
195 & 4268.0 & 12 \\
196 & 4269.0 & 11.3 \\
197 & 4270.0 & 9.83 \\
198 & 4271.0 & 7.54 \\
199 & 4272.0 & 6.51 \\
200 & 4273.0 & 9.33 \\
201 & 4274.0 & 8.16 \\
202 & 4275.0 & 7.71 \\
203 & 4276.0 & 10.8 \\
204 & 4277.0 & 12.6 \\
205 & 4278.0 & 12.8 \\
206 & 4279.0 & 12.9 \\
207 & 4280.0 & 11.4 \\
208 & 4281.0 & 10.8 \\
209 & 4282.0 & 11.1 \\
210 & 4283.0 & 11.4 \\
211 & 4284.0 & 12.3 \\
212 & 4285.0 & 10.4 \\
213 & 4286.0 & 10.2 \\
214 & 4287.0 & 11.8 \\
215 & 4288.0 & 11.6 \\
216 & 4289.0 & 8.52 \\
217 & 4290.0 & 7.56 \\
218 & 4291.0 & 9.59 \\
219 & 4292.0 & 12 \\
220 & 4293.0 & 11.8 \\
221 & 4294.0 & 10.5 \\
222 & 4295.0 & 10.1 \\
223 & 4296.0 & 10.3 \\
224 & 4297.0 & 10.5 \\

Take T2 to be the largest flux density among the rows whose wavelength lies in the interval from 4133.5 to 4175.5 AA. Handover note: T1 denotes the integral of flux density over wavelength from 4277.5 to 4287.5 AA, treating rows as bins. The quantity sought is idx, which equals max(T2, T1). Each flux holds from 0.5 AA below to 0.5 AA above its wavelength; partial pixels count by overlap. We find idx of 115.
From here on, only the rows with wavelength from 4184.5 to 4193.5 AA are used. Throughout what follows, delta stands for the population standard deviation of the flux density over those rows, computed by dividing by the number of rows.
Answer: 1.6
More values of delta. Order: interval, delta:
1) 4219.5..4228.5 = 3.2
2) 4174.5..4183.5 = 1.4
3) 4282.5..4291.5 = 1.5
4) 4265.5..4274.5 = 2.4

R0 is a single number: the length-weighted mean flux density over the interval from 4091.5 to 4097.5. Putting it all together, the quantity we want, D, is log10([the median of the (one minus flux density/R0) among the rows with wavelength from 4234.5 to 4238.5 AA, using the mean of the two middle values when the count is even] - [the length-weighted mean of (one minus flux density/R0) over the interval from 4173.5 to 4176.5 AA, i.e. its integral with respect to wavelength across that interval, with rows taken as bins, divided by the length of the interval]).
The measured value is -1.0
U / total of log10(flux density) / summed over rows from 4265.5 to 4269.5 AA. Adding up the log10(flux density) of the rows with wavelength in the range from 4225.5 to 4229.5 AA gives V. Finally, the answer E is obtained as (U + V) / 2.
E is 3.80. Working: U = 4.39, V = 3.2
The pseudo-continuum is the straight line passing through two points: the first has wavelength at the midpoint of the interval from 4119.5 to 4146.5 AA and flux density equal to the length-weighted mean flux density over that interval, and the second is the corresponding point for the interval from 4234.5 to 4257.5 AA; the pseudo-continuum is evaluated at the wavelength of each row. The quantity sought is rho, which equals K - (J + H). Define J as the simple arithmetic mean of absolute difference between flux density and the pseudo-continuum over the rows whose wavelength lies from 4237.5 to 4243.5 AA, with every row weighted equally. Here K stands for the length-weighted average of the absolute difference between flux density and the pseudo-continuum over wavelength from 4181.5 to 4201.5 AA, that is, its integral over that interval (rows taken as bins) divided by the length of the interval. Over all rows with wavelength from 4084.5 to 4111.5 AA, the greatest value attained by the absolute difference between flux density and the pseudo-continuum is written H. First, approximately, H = 3.5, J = 0.44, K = 1.13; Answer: -2.8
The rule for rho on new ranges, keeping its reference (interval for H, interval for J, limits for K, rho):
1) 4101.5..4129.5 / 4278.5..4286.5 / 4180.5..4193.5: -2.6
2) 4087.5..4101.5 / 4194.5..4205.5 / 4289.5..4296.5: -3.5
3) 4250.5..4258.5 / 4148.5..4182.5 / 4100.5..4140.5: -2.4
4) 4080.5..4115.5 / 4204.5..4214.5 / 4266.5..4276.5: -3.2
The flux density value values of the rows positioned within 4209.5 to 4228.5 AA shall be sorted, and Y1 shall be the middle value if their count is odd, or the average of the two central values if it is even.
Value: 11.5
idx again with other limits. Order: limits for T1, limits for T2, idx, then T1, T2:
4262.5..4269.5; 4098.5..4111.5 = 88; 88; 12.8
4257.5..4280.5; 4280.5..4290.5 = 248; 248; 12.3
